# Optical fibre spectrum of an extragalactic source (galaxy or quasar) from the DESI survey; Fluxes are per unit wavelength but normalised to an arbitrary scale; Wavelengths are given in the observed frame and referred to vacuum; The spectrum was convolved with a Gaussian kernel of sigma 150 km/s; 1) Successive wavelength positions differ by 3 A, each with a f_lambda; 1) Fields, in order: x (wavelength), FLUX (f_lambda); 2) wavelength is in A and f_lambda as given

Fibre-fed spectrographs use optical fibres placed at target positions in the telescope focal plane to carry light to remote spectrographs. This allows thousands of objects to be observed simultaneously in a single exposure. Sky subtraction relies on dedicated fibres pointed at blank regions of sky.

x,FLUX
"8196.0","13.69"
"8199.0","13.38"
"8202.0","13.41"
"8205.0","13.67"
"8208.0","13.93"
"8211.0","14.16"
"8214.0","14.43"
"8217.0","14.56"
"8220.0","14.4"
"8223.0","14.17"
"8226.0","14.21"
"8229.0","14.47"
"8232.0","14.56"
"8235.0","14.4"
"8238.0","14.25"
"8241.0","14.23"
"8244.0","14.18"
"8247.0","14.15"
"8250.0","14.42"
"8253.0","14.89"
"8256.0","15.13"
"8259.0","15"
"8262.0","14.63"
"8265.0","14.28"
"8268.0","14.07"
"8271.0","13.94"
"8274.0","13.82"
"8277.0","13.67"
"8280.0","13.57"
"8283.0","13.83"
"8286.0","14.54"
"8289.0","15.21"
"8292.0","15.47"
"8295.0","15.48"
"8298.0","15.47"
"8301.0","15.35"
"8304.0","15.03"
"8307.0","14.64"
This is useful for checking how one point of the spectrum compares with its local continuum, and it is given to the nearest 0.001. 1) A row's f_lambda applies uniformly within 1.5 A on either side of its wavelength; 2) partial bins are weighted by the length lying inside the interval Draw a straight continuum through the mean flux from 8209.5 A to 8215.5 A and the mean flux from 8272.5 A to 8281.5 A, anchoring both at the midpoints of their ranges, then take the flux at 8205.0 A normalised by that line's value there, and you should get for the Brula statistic 0.952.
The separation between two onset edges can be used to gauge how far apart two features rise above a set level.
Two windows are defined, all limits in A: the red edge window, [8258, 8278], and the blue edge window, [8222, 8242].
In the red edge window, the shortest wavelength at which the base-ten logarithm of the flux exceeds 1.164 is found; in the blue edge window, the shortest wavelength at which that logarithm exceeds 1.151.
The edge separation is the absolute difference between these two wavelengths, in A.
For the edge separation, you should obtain 36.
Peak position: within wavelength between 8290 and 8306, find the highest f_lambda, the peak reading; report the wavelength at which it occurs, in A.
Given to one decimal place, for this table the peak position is 8295.0 A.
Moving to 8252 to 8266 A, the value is 8256.0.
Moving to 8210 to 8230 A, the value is 8217.0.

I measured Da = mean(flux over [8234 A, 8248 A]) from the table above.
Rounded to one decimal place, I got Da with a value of 14.2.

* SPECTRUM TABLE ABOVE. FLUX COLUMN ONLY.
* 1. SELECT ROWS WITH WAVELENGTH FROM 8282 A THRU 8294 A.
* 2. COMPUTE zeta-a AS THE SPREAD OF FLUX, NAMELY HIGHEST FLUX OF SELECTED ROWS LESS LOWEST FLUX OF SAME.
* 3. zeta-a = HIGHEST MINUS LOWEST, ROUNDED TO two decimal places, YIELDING 1.64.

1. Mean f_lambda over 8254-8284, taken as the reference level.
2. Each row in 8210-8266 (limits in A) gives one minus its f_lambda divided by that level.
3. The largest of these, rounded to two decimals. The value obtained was 0.00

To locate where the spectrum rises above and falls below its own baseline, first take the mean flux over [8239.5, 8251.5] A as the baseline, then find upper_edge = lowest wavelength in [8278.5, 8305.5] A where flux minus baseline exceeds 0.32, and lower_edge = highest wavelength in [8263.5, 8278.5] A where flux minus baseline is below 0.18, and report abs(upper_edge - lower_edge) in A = 12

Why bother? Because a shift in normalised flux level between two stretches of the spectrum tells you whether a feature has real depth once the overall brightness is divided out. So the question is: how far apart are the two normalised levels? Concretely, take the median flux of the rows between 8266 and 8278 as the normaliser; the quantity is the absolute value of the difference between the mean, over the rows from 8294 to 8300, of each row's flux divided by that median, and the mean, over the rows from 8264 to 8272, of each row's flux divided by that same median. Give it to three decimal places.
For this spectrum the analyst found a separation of 0.099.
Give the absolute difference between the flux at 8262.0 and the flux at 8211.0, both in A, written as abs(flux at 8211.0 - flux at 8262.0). 0.47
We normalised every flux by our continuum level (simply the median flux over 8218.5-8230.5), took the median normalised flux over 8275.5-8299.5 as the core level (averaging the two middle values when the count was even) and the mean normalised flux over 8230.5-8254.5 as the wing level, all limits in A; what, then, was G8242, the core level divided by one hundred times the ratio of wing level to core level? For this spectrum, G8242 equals 0.0108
